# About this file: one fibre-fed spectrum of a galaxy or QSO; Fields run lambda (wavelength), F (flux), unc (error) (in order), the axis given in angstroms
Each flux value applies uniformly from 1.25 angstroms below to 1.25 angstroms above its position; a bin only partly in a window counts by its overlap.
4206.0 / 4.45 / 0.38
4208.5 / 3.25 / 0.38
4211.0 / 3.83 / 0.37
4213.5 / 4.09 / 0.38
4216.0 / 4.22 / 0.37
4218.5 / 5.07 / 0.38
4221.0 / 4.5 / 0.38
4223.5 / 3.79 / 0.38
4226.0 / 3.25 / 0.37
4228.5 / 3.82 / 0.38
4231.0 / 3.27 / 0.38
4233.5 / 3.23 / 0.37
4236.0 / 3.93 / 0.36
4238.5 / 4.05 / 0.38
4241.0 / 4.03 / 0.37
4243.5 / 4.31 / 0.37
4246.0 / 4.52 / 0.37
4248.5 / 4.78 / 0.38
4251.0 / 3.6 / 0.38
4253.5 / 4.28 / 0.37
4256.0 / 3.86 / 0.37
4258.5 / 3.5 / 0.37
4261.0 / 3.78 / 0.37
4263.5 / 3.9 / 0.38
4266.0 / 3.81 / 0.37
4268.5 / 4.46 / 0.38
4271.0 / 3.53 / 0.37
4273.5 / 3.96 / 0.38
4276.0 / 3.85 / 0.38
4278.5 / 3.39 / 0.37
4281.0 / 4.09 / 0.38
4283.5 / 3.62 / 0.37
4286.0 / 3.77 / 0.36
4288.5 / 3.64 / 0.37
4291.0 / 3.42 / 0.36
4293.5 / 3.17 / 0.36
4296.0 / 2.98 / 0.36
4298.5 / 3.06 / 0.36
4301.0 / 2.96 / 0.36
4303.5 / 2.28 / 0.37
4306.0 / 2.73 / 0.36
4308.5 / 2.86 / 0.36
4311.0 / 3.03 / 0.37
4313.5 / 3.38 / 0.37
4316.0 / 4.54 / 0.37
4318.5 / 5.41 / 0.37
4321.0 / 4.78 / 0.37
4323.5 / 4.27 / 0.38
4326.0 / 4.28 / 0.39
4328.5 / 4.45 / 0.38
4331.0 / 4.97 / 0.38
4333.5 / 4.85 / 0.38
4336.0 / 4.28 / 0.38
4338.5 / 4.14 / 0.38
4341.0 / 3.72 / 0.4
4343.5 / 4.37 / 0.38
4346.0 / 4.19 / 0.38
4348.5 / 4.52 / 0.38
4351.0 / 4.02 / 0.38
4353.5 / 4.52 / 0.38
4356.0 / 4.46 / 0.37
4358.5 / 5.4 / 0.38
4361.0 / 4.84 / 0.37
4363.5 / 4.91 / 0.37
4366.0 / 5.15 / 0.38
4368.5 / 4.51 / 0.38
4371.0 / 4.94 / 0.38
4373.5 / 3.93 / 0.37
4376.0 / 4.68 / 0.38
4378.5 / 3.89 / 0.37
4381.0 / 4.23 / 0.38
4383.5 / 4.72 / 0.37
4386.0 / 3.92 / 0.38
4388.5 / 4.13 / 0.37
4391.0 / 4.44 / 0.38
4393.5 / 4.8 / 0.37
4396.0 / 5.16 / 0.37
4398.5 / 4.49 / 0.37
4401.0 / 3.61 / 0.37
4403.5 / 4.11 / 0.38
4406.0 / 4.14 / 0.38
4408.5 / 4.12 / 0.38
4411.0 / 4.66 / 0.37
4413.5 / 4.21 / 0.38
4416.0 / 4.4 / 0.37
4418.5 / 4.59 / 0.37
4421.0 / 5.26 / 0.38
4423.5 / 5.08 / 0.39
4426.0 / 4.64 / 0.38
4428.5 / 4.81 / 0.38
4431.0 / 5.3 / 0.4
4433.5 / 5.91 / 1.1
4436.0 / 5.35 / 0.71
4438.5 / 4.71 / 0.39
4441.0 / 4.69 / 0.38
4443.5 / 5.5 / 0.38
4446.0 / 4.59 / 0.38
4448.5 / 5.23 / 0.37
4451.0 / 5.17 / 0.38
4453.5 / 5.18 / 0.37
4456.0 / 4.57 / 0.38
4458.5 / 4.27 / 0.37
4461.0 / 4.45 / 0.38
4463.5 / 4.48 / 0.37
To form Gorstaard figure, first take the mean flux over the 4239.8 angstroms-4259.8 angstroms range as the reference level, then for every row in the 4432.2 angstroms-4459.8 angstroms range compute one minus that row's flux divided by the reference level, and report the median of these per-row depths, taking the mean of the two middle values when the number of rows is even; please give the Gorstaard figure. -0.26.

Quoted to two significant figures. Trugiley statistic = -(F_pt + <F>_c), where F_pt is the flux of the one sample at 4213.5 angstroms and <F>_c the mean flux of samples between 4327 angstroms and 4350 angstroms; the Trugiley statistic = -8.5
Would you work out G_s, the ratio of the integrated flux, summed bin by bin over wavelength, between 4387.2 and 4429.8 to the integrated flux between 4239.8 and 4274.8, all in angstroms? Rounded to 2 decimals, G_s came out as 1.36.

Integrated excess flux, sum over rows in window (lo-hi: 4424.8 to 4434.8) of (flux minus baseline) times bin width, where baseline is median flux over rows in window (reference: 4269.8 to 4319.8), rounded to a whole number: 18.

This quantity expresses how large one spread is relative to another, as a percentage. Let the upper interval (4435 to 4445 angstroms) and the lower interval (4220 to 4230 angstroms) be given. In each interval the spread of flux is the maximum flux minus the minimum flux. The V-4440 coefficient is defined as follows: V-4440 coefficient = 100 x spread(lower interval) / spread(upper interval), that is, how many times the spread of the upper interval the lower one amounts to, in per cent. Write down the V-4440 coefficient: 154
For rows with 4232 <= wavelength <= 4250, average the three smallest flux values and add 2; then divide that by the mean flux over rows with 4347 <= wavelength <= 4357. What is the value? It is 1.31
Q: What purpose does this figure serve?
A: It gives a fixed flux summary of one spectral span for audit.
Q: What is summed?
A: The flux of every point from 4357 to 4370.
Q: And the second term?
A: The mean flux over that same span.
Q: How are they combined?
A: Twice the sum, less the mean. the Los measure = 45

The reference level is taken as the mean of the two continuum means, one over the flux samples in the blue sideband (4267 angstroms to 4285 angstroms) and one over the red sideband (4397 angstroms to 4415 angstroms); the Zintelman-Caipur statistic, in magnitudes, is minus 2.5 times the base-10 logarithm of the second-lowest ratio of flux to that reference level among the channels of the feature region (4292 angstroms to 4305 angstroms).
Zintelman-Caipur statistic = 0.33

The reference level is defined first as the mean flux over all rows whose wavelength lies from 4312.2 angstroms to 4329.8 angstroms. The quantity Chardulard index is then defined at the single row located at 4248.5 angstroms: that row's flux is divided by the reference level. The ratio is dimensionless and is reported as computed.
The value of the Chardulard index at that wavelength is 1.08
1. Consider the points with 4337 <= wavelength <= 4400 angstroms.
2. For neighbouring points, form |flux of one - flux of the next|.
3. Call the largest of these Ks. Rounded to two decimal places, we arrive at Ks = 1.01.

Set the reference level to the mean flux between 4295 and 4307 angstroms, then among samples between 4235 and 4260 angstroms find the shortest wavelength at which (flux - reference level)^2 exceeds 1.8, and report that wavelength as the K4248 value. 4243.5 angstroms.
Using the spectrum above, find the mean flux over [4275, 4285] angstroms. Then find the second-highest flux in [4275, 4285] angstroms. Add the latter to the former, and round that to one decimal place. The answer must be 7.6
